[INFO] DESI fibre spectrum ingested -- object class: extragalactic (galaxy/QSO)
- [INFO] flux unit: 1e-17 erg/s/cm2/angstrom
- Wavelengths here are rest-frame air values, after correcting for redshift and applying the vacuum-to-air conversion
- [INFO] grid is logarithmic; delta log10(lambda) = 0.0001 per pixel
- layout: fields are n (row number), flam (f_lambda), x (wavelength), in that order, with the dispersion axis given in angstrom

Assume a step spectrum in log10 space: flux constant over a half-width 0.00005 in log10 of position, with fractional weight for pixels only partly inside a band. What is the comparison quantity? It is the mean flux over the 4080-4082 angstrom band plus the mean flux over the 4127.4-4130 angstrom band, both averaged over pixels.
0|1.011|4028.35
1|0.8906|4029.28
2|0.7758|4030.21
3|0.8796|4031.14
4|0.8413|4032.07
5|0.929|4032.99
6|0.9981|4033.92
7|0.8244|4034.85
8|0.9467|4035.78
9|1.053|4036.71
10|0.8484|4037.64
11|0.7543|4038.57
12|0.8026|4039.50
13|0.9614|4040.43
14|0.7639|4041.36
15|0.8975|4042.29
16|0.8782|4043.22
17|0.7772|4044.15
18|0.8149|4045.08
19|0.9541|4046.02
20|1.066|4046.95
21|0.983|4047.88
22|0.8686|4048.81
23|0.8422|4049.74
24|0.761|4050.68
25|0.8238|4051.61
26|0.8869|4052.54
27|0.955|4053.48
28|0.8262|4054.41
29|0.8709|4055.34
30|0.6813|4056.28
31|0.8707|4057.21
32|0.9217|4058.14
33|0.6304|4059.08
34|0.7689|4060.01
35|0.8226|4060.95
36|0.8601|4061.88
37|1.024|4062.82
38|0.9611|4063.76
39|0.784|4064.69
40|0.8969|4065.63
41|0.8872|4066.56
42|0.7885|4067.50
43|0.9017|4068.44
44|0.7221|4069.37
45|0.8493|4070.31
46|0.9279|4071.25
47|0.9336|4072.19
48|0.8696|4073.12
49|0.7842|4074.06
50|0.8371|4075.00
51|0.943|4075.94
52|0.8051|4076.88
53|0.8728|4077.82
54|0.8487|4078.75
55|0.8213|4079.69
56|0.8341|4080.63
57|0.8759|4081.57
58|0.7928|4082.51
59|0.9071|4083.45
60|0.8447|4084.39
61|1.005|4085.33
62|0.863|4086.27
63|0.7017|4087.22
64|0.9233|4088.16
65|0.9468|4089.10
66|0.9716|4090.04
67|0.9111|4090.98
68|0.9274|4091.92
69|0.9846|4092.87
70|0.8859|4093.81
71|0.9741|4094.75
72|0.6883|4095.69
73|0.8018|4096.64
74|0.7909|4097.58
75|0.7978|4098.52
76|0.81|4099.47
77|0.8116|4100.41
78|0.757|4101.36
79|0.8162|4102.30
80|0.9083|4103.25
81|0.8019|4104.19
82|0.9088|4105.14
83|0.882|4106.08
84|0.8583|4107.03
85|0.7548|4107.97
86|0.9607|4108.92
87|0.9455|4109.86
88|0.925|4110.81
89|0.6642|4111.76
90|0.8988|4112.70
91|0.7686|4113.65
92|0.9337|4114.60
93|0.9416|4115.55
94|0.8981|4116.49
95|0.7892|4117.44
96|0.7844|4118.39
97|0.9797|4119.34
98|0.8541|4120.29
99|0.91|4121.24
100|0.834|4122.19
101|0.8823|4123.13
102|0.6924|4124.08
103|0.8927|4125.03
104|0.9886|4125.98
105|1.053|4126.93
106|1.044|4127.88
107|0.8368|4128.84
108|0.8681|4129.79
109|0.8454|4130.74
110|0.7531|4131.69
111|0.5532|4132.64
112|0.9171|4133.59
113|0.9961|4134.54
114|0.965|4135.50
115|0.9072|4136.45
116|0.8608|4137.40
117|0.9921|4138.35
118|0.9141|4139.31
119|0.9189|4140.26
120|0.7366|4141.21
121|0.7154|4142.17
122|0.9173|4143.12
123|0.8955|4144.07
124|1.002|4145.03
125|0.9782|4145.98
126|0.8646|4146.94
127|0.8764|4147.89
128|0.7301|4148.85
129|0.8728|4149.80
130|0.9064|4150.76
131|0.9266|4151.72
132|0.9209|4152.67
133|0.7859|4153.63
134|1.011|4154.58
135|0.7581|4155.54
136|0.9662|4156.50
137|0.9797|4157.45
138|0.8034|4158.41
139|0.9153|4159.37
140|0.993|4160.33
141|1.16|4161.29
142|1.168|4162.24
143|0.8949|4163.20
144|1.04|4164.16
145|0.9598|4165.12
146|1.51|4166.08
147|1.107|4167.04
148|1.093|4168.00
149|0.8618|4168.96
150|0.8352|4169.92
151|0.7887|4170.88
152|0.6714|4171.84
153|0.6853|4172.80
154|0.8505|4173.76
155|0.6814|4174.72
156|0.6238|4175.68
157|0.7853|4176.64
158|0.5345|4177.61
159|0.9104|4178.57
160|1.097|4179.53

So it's 1.77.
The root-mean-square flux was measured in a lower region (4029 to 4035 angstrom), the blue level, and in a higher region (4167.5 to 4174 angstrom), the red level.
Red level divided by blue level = 0.95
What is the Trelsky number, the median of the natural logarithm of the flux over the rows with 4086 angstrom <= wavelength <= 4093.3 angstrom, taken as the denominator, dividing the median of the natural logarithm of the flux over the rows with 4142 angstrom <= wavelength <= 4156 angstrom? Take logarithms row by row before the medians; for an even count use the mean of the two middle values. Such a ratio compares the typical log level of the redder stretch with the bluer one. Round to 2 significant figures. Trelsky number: 1.4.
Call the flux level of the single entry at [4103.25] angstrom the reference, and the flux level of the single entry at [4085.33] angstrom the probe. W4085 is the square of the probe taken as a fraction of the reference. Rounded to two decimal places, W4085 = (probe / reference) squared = 1.22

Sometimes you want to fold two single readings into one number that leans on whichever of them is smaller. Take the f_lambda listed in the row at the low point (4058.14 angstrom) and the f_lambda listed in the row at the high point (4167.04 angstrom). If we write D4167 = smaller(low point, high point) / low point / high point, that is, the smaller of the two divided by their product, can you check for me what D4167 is 0.90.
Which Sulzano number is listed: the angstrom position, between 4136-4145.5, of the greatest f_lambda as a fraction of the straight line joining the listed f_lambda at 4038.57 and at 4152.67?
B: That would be 4138.35 angstrom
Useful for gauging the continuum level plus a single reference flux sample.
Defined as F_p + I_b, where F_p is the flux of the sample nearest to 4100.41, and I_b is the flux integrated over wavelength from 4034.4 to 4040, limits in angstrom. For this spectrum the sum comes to 5.7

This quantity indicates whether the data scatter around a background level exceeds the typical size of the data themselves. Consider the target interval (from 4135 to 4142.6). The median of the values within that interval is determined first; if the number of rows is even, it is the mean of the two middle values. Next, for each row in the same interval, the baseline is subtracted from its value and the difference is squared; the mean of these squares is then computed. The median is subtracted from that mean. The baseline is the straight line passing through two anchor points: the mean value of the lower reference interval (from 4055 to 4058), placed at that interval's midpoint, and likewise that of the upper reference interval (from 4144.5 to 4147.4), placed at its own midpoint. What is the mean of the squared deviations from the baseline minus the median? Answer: -0.90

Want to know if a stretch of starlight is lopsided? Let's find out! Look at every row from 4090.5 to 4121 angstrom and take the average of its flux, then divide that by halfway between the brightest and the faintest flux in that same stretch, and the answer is 1.04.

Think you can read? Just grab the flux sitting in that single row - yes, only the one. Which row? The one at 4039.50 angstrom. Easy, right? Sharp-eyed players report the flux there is 0.8026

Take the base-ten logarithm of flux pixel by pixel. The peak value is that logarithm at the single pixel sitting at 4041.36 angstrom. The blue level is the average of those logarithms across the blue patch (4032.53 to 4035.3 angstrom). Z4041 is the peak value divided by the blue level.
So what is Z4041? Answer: 3.0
